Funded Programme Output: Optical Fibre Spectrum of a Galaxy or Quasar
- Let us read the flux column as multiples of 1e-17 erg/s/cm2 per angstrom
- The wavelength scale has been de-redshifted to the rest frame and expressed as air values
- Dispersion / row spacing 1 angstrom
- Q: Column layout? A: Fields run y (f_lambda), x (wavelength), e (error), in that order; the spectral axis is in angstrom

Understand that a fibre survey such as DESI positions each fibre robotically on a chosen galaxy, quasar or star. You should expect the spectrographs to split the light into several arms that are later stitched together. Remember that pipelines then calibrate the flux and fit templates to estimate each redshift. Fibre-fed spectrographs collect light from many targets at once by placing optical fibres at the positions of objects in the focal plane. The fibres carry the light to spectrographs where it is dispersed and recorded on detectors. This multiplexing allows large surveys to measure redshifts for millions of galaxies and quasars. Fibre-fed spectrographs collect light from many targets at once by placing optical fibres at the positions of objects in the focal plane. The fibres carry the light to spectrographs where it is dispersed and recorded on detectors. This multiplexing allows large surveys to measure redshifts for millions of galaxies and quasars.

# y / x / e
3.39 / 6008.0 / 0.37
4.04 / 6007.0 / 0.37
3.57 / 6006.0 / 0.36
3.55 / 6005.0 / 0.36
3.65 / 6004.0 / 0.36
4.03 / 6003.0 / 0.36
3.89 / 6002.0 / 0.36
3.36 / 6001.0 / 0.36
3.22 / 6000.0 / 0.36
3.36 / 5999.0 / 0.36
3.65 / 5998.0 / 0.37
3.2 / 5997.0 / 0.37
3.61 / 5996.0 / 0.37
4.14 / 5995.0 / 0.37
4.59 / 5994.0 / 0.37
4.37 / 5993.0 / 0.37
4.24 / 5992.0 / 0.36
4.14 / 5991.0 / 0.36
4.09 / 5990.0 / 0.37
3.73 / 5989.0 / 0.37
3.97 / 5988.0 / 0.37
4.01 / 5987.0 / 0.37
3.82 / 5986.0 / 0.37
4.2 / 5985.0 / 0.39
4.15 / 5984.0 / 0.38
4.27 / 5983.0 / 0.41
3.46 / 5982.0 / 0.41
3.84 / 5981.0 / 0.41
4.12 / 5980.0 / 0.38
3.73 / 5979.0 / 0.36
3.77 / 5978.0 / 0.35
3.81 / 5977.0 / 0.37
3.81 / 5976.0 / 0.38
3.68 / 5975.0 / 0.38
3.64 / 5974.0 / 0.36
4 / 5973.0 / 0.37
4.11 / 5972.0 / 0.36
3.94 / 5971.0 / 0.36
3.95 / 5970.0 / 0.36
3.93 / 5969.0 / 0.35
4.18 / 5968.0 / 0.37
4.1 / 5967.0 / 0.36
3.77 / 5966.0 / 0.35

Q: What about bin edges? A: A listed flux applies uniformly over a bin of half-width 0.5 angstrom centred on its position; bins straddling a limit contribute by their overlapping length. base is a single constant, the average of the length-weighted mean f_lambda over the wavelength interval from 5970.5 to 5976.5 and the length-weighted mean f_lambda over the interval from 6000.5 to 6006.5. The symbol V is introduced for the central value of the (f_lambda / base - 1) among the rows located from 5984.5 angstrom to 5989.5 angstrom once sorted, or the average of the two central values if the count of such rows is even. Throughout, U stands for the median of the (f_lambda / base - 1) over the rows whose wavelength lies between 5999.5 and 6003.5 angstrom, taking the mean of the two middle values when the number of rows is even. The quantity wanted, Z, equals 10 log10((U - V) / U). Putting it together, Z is 4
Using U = -0.04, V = 0.053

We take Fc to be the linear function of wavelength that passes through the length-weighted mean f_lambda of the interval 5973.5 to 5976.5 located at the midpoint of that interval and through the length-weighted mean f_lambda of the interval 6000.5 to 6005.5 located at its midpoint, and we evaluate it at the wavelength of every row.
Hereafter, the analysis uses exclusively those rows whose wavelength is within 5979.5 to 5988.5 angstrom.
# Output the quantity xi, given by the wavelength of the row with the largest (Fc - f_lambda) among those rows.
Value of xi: 5982.0 angstrom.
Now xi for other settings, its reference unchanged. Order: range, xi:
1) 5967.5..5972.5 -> 5969.0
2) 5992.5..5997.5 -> 5997.0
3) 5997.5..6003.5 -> 6000.0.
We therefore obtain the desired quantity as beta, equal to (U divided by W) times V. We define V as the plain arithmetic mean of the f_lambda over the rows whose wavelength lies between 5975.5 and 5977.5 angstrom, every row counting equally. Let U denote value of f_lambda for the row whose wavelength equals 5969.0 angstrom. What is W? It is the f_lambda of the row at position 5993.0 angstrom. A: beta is 3.4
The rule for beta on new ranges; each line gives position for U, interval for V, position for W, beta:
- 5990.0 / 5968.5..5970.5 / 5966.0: 4.3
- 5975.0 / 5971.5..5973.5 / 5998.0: 4.1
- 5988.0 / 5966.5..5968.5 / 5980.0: 4.0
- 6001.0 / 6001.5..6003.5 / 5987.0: 3.3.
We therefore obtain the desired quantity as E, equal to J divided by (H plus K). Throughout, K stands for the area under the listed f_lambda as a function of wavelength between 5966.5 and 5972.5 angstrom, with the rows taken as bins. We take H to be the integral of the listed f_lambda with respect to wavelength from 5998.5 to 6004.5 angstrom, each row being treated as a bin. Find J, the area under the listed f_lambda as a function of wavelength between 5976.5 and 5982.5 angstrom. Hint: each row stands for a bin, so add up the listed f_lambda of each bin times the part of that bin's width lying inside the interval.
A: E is 0.497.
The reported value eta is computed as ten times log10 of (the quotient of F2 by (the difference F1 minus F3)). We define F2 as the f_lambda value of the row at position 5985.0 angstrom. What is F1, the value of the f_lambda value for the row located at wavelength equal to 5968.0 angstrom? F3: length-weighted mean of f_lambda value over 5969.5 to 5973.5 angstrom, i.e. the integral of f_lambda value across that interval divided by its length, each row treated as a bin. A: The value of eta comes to 13.7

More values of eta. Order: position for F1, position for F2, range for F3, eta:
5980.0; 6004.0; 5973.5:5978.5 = 9.8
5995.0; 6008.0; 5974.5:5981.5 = 10.3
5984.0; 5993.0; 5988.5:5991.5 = 14.3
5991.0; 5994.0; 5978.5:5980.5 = 13.3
